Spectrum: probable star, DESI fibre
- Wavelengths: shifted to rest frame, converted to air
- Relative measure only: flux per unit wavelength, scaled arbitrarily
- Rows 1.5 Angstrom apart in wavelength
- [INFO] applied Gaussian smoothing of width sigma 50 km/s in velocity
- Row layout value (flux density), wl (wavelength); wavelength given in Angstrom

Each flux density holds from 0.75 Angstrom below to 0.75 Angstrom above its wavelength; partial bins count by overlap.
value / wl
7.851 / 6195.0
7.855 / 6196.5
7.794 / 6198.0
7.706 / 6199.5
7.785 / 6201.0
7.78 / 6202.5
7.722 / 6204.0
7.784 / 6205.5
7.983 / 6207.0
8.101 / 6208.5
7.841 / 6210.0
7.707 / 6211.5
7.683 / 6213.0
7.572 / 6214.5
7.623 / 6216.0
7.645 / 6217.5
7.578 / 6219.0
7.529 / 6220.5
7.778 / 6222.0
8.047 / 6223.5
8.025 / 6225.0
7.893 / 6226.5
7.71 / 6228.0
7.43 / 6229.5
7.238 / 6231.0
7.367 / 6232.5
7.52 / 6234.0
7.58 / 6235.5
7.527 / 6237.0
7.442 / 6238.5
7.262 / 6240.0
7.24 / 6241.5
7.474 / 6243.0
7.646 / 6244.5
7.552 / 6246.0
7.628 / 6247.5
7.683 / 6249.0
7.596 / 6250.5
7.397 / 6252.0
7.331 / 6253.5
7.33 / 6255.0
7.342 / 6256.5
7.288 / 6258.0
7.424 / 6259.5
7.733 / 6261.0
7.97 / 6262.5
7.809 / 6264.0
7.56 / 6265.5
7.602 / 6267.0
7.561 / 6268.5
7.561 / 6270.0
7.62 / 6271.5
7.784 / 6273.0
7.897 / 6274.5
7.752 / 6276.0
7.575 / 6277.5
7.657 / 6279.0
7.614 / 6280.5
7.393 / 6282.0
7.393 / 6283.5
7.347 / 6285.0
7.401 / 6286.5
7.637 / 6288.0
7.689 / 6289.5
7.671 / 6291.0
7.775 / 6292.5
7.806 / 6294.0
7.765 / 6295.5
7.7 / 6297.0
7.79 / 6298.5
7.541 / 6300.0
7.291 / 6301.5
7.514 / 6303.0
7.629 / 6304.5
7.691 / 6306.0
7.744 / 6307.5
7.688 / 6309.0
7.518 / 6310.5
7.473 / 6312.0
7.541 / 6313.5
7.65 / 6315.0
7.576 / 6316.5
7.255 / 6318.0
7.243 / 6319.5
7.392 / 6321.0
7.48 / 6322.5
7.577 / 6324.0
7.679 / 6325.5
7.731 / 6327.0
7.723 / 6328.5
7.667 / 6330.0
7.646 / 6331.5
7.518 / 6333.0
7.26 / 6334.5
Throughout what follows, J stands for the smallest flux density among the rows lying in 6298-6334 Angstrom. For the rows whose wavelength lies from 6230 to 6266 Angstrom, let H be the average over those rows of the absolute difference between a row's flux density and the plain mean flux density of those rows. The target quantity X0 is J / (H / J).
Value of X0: 343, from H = 0.153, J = 7.243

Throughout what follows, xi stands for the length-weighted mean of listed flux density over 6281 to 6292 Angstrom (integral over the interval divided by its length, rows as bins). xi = 7.51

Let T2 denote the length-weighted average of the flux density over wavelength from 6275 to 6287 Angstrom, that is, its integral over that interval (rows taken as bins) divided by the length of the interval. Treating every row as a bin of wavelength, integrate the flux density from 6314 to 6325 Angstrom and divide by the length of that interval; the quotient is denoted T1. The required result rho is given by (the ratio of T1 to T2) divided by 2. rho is 0.496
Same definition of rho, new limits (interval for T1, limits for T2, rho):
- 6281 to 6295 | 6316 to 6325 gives 0.510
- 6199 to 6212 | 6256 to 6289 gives 0.516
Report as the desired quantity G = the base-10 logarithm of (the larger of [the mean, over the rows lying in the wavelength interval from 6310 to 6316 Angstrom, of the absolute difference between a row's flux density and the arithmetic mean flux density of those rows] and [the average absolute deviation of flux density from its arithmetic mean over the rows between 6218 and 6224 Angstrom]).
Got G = -0.75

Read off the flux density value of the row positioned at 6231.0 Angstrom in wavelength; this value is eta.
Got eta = 7.238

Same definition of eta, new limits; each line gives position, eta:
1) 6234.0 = 7.52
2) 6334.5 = 7.26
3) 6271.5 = 7.62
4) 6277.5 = 7.575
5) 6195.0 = 7.851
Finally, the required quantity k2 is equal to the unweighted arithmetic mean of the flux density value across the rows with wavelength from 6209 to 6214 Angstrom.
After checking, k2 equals 7.74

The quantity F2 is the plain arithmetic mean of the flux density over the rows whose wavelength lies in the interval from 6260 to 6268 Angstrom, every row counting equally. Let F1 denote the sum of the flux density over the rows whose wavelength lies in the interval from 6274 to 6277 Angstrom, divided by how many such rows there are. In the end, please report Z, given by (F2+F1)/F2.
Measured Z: 2.01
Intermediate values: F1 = 7.82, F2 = 7.73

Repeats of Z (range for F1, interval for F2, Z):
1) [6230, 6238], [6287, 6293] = 1.97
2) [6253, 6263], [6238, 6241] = 2.02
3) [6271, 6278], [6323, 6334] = 2.01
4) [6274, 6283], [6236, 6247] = 2.03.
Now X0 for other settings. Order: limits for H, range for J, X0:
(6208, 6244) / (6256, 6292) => 282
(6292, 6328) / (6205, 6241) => 387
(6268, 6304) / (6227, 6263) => 402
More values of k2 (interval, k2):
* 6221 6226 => 7.95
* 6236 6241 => 7.41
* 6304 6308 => 7.69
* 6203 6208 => 7.83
